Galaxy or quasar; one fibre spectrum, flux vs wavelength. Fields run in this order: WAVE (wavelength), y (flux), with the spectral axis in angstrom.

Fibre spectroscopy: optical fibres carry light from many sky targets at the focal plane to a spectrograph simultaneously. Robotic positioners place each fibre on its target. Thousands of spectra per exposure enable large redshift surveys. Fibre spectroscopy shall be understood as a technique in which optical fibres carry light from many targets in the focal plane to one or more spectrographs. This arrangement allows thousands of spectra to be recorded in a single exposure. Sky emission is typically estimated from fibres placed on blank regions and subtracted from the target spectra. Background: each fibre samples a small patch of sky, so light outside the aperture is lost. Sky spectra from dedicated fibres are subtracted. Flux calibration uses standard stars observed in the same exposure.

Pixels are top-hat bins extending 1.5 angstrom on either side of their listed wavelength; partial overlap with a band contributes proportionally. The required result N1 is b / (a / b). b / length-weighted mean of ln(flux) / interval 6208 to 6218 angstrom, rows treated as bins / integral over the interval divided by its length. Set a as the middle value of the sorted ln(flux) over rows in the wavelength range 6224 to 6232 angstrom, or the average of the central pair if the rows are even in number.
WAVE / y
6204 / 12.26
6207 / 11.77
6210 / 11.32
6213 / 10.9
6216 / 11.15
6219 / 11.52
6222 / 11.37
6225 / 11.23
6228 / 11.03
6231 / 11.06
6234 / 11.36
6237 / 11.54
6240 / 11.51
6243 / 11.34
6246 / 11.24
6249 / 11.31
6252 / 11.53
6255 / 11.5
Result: 2.424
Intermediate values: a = 2.40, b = 2.41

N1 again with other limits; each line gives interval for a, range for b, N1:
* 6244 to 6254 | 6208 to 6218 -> 2.401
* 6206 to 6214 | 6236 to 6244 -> 2.452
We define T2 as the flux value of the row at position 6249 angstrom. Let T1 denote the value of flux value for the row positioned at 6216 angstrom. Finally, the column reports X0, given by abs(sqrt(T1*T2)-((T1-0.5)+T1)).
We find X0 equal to 10.6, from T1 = 11.15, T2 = 11.31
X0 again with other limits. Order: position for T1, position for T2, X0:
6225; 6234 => 10.7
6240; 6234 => 11.1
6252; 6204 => 10.7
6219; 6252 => 11.0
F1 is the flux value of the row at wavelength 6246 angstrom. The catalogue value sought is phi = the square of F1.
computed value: 126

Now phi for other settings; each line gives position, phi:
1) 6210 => 128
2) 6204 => 150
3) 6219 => 133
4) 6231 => 122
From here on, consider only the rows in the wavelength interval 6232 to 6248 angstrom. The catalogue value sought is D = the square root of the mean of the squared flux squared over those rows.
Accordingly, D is 130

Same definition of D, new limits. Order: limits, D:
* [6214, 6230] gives 127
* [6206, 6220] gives 129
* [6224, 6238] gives 127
